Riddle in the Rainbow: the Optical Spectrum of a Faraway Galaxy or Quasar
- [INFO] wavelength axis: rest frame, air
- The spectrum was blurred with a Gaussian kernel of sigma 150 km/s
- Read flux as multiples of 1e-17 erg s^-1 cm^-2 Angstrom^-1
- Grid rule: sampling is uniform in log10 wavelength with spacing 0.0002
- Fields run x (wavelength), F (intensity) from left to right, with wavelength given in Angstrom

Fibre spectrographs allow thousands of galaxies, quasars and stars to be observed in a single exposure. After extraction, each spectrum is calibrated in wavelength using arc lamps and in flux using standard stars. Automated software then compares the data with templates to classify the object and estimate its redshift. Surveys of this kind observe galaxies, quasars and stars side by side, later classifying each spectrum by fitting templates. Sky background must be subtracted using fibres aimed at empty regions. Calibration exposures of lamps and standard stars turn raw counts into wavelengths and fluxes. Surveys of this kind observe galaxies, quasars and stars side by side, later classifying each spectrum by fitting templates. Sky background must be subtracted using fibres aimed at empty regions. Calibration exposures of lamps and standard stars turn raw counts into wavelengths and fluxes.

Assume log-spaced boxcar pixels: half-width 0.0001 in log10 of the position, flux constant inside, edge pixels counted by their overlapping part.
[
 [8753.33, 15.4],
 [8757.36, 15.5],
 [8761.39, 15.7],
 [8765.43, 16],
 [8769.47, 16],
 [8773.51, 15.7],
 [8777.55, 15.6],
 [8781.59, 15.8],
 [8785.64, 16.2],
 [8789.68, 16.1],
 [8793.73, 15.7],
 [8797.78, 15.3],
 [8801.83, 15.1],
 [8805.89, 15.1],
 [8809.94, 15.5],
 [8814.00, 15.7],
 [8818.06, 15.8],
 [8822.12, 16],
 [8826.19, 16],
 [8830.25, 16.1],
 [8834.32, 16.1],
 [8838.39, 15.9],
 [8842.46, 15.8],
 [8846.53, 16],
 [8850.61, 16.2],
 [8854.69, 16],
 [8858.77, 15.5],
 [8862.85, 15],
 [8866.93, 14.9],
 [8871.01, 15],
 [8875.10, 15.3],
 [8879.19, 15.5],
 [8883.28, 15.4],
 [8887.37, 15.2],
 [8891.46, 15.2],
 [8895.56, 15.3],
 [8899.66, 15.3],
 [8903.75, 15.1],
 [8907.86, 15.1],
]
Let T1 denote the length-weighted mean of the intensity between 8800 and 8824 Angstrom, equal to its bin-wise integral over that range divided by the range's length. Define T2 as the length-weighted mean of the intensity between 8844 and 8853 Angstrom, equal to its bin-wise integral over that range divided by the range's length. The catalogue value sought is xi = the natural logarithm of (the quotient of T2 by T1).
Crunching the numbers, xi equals 0.03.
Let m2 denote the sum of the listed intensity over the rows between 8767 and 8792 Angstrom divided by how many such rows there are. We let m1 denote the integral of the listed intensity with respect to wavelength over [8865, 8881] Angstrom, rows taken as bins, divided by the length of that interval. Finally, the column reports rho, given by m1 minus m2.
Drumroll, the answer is -0.73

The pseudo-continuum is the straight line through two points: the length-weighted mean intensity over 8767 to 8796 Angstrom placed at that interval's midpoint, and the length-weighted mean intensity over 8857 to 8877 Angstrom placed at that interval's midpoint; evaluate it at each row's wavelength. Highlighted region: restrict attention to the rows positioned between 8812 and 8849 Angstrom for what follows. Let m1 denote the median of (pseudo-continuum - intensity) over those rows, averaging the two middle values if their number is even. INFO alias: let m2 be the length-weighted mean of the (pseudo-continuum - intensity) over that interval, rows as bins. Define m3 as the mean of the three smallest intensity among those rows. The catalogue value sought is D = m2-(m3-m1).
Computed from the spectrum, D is -16.8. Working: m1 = -0.5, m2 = -0.49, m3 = 15.8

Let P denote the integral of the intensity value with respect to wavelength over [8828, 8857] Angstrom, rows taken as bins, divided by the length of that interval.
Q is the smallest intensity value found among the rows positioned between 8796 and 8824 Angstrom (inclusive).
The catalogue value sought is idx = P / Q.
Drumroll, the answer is 1.06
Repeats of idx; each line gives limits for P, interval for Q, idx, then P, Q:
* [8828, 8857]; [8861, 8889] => 1.07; 16.0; 14.9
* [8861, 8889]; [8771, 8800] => 0.99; 15.2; 15.3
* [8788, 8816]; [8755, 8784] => 1.00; 15.5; 15.5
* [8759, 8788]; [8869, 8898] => 1.06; 15.9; 15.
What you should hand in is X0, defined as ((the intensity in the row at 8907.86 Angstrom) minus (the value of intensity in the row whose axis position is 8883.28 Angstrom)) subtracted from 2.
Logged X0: 2.30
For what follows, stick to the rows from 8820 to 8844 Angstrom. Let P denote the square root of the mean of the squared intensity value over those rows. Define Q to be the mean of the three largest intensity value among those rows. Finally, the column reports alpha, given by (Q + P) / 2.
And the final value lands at 16.0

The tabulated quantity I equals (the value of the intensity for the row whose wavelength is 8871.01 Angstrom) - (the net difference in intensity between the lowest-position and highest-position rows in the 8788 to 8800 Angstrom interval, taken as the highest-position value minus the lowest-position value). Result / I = 15.8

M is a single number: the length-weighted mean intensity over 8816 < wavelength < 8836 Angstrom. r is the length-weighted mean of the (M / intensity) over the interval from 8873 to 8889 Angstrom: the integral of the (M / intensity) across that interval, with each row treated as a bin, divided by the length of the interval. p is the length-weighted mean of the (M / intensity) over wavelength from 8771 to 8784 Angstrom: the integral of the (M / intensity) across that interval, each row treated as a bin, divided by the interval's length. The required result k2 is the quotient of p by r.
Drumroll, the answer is 0.98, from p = 1.02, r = 1.04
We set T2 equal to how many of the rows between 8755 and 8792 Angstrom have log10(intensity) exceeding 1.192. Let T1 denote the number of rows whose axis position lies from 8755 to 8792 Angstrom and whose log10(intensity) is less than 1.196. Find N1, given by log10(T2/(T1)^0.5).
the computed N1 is 0.6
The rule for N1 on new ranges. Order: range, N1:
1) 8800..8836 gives 0.5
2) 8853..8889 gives -0.5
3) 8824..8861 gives 0.9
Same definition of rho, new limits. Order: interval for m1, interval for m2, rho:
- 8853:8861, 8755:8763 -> 0.12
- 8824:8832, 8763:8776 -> 0.15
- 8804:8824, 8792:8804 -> 0.26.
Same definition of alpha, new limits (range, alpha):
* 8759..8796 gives 16.0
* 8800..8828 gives 15.8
